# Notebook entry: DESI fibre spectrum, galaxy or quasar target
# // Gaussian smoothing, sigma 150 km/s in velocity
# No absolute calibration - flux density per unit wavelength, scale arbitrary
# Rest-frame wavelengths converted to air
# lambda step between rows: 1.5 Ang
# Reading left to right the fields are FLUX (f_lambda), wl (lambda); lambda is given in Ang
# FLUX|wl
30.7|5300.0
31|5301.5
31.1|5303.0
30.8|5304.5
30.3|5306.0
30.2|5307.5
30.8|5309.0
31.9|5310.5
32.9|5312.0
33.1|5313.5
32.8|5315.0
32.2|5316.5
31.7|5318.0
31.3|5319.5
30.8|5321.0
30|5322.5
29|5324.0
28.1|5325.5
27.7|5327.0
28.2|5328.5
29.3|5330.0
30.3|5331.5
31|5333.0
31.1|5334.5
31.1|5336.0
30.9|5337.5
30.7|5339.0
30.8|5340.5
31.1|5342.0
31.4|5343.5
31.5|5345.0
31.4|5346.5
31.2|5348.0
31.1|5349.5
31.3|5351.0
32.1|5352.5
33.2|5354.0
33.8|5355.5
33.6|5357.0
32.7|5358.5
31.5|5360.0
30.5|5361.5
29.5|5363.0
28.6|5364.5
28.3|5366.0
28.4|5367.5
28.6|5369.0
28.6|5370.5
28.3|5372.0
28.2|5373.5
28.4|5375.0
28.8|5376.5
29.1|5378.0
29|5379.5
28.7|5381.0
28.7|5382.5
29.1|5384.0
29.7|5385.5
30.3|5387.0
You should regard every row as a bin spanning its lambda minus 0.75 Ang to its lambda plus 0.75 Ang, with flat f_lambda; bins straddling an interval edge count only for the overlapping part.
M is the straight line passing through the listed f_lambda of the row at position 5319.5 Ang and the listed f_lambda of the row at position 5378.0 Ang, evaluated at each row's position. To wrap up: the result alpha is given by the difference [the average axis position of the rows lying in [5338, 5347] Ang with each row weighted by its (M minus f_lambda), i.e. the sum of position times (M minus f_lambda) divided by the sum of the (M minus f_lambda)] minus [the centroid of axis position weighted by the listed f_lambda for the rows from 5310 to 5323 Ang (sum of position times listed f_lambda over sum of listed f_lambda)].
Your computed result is 27.7 Ang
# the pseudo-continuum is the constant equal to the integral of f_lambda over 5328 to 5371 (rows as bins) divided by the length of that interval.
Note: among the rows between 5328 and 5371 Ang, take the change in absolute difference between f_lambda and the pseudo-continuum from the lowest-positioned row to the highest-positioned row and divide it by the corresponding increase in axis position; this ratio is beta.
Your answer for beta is -0.010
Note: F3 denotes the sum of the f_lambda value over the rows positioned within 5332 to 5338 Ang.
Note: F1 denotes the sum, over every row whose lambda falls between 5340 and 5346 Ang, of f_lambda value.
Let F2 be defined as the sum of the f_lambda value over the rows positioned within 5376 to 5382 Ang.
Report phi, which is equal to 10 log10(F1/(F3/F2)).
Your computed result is 20.7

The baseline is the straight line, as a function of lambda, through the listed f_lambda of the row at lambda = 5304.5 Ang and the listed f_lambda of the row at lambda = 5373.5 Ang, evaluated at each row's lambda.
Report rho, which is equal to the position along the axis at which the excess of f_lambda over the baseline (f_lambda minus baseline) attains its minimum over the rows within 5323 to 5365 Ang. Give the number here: 5327.0 Ang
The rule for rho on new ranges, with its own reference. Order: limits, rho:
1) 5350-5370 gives 5366.0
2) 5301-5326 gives 5325.5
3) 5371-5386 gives 5373.5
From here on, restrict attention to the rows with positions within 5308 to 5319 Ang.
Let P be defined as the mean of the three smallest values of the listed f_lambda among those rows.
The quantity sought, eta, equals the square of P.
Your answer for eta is 990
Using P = 31.5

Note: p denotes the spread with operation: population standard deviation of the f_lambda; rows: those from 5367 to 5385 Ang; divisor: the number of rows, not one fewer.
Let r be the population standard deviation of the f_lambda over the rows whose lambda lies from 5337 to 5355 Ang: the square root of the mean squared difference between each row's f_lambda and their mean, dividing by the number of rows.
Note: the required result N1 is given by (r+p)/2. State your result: 0.47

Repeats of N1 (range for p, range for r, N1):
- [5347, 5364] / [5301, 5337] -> 1.36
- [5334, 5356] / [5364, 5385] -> 0.57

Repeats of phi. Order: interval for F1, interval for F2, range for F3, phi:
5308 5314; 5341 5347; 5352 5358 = 20.9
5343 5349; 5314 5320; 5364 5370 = 21.5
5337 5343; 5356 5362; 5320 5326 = 21.3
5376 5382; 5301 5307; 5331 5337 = 20.6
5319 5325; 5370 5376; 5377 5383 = 20.8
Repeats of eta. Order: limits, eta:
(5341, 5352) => 969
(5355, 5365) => 872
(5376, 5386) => 826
